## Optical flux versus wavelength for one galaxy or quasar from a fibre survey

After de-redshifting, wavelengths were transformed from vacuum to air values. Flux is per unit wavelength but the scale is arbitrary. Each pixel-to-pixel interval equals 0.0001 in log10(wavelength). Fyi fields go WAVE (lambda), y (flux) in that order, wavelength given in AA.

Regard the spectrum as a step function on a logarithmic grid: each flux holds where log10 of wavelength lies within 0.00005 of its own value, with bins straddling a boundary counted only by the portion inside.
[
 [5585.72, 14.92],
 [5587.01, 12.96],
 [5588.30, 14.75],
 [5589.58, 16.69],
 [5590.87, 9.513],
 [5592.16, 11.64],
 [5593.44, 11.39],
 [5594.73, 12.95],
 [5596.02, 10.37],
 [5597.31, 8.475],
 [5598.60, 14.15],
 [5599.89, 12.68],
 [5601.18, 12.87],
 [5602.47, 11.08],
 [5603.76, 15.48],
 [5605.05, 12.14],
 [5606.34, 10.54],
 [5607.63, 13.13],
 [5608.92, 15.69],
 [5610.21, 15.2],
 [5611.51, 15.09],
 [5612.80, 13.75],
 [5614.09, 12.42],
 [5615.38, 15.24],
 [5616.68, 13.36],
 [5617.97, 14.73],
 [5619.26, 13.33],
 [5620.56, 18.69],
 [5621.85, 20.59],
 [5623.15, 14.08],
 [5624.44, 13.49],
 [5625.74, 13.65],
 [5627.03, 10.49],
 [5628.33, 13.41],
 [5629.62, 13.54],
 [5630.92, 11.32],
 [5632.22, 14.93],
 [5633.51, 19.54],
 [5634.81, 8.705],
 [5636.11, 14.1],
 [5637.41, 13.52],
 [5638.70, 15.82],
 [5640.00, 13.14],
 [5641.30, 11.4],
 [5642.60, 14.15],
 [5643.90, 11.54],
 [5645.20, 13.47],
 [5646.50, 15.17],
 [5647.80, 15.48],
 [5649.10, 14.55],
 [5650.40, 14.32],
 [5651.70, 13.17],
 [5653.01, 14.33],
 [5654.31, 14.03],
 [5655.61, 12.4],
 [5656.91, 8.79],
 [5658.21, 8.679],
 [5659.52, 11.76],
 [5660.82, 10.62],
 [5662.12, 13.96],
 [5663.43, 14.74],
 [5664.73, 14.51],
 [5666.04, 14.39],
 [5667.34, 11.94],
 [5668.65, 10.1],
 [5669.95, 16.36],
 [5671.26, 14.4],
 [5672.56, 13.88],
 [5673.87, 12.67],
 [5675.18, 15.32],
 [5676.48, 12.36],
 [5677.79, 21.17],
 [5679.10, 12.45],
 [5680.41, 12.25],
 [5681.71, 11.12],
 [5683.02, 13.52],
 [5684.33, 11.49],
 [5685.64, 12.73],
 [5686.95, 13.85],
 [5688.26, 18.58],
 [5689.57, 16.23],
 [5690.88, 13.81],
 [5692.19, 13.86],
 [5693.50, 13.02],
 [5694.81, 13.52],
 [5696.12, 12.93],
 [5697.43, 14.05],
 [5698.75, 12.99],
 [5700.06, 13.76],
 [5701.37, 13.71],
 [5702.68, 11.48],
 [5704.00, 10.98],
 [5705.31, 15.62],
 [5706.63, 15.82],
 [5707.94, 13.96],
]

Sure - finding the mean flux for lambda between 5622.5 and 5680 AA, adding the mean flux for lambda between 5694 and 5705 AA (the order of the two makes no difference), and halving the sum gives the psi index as 13.2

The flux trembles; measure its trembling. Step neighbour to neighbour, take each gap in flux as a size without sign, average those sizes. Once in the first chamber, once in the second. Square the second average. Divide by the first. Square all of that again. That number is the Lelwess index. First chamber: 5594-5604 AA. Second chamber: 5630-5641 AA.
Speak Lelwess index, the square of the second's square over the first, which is 51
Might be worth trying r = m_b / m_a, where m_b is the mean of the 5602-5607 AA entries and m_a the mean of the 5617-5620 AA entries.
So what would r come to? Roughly 0.88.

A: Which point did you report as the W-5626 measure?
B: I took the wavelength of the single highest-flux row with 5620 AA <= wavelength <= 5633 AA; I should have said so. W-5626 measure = 5621.85 AA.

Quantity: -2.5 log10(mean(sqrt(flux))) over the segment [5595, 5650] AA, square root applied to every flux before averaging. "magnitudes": -1.42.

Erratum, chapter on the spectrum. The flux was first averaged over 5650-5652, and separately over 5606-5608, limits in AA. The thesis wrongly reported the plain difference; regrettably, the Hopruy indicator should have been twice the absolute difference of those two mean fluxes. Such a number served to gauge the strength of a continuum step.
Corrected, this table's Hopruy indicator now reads 3.8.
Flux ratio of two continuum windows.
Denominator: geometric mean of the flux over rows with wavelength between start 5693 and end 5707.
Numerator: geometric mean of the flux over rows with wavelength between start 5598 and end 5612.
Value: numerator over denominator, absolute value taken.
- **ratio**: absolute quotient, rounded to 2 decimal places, 1.00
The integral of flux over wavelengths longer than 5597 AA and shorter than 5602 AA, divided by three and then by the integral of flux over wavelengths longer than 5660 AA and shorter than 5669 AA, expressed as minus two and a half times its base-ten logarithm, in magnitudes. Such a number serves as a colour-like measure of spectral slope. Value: 1.9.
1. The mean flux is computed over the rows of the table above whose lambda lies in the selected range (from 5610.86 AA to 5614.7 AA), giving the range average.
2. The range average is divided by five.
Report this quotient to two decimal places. 2.75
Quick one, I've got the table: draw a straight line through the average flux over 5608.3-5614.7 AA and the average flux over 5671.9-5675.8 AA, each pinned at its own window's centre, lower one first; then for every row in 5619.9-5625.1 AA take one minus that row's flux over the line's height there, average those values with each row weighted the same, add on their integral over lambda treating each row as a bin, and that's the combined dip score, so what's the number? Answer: -1.02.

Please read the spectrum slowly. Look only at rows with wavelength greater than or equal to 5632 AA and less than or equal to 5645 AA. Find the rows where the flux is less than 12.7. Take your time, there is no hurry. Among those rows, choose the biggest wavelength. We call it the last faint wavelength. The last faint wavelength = 5643.90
